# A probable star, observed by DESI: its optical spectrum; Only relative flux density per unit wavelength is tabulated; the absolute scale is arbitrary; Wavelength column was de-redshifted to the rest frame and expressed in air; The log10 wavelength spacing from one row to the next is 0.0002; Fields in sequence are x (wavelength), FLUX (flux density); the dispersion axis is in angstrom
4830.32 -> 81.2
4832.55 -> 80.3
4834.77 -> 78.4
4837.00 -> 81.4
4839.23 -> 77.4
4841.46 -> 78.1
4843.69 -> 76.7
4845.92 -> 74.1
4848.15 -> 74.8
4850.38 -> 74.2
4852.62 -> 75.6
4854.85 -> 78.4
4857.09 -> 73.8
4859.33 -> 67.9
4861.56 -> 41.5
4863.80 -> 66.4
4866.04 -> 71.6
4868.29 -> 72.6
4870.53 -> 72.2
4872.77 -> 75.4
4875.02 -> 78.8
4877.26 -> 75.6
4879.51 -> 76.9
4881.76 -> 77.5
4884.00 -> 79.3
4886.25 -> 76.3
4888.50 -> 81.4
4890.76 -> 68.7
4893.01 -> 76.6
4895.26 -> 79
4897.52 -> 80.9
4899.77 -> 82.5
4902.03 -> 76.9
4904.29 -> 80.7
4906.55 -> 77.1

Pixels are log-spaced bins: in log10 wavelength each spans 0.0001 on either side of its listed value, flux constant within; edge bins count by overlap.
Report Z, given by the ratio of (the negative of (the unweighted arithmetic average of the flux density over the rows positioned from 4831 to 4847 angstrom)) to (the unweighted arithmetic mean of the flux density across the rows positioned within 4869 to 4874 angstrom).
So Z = -1.06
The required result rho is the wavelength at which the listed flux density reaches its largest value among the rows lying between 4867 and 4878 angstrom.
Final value 4875.02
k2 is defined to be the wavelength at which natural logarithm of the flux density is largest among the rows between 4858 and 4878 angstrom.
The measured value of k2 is 4875.02 angstrom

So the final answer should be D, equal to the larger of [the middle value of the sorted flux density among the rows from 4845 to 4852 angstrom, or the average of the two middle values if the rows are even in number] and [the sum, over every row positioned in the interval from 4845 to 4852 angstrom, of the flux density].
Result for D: 223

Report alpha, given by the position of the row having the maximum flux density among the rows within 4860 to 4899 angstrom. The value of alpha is 4888.50 angstrom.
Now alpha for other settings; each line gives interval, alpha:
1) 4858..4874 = 4872.77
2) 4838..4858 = 4854.85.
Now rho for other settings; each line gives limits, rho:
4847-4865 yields 4854.85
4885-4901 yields 4899.77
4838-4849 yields 4841.46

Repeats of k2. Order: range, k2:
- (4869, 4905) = 4899.77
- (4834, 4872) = 4837.00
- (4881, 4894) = 4888.50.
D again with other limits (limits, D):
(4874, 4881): 231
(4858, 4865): 176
